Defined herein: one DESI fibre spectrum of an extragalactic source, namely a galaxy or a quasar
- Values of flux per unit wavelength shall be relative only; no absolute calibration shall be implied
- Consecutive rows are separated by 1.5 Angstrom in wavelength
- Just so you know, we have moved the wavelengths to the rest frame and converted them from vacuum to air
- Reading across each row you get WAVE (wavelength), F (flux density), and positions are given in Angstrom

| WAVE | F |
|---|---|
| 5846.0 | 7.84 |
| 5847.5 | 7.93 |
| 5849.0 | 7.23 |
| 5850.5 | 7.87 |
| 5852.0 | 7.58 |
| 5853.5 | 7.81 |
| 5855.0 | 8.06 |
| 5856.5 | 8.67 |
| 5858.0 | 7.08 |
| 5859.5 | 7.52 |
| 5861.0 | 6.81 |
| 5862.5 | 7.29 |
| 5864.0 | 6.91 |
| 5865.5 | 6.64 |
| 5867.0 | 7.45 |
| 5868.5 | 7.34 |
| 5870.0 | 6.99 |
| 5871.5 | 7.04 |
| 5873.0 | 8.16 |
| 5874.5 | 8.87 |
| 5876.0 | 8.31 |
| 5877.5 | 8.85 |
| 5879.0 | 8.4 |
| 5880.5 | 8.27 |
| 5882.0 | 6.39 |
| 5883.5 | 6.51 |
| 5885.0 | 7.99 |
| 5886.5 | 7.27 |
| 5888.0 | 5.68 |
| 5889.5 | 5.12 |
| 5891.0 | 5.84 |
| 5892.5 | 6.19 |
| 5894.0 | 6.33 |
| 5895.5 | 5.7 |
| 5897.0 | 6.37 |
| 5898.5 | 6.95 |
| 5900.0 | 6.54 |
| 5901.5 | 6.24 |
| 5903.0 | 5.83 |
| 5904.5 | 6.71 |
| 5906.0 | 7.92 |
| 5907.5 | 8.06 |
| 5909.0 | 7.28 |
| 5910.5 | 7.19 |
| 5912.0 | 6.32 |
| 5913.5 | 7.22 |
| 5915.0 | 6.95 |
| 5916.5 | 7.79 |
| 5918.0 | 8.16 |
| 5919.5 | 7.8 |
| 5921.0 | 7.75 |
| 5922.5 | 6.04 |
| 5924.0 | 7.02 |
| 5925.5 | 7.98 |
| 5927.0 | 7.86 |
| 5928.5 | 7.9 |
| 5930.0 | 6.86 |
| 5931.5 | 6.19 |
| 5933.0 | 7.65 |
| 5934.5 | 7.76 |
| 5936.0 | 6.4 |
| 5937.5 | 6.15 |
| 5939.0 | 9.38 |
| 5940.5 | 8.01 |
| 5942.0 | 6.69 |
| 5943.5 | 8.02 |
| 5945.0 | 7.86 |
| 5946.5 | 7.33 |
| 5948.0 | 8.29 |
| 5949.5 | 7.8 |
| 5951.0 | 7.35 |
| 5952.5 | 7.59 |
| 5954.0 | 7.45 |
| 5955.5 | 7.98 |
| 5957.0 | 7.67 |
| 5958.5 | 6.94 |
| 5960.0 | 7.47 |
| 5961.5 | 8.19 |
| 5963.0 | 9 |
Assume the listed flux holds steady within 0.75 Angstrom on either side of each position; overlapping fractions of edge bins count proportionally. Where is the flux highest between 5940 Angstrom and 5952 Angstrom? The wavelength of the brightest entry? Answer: 5948.0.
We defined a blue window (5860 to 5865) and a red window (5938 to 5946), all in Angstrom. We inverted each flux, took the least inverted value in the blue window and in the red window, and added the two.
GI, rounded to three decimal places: 0.244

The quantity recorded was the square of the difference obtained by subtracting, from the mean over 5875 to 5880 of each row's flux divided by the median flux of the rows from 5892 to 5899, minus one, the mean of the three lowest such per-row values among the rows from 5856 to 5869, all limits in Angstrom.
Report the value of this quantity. 0.075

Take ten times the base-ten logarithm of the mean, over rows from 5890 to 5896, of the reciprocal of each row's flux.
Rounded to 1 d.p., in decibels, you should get -7.8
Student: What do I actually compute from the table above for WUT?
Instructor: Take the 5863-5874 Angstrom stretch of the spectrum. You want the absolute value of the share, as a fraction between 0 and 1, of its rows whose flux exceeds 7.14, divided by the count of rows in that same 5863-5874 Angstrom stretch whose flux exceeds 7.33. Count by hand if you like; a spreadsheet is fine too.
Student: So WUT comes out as 0.14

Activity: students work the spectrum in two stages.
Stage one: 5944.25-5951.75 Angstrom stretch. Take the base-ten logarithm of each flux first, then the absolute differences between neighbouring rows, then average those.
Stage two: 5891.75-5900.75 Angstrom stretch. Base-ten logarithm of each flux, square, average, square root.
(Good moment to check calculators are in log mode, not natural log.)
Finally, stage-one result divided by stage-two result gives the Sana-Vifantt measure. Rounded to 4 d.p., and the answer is 0.0424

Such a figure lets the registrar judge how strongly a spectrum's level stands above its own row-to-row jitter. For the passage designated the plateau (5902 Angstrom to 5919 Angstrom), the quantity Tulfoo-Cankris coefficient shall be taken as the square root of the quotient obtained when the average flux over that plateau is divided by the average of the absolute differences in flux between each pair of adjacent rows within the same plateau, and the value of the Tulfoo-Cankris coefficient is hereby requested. 3.37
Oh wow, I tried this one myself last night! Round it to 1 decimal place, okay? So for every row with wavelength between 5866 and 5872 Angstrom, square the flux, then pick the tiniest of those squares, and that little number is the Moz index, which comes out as 48.9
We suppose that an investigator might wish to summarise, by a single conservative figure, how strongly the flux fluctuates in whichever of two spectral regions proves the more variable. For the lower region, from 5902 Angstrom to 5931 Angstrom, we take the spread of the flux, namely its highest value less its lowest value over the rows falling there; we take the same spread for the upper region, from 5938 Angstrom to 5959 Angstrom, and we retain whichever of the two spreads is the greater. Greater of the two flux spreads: 2.69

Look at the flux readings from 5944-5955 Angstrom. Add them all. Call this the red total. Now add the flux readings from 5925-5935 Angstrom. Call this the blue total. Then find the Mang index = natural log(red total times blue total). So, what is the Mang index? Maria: 7.94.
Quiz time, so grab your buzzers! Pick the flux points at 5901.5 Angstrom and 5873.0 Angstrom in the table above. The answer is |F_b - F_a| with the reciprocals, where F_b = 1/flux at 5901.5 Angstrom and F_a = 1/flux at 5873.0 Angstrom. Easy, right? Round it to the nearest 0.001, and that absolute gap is 0.038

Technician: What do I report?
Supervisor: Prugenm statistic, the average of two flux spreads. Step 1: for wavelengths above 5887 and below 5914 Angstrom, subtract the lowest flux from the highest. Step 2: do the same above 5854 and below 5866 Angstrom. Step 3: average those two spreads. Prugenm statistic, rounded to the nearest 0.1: 2.5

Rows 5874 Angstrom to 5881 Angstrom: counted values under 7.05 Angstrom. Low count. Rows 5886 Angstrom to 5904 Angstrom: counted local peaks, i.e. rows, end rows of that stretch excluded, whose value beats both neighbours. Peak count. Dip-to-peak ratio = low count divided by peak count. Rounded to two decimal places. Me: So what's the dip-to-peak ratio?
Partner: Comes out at 0.00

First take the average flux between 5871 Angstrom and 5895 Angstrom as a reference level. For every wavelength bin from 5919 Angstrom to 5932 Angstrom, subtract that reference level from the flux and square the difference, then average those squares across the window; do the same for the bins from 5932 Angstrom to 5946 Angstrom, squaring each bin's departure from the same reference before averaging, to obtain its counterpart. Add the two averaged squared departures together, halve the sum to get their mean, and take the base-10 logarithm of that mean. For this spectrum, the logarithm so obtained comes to -0.12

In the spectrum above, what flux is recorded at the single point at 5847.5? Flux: 7.93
